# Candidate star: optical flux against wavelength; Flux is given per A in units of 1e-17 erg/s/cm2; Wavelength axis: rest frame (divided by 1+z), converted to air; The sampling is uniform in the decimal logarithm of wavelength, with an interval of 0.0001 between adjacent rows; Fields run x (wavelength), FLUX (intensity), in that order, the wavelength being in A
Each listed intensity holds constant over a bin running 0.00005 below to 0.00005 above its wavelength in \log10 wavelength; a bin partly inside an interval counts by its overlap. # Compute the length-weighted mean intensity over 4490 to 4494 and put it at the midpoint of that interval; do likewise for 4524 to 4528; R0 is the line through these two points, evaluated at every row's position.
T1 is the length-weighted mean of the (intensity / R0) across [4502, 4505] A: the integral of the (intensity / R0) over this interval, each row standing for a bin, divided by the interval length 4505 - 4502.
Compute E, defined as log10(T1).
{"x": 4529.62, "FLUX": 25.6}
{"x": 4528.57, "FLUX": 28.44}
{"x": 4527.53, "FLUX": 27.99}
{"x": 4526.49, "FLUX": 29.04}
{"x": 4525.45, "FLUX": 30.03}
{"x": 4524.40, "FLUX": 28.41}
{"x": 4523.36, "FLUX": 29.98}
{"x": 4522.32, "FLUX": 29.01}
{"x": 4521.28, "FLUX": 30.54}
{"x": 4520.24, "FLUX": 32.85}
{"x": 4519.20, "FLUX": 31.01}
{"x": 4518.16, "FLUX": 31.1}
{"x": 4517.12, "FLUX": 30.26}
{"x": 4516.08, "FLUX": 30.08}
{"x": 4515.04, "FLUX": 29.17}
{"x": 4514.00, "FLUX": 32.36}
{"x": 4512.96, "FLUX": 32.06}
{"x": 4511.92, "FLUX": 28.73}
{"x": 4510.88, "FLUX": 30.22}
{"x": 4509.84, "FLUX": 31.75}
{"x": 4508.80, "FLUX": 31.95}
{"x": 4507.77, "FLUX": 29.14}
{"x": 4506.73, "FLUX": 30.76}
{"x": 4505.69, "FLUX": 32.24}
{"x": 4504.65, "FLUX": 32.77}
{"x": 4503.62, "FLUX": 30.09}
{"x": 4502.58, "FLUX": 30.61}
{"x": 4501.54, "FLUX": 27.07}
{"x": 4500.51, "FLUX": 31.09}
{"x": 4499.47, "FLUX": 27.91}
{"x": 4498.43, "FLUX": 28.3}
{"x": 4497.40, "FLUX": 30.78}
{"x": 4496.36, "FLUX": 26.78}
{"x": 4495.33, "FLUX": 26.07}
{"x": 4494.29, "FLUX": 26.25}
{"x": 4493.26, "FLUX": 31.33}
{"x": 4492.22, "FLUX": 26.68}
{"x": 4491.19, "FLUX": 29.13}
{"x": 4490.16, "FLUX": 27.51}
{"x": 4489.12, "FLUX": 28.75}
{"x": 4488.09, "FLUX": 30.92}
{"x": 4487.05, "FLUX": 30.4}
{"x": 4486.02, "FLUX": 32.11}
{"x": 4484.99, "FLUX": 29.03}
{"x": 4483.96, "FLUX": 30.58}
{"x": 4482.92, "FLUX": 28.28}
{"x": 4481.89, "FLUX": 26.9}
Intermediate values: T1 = 1.08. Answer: 0.033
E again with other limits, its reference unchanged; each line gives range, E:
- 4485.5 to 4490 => 0.024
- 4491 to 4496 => -0.014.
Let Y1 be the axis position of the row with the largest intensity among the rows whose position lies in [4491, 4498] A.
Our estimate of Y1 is 4493.26 A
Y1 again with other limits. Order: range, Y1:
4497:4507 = 4504.65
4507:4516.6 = 4514.00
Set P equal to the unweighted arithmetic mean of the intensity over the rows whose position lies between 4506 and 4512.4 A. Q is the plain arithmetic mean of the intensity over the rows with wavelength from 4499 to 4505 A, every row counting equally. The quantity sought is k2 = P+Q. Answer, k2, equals 60.3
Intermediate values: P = 30.4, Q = 29.9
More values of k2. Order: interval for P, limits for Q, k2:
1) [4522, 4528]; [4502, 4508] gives 60.0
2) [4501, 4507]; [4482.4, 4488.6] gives 60.8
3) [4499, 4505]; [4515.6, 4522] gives 60.9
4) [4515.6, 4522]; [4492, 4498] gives 59.0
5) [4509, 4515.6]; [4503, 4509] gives 61.9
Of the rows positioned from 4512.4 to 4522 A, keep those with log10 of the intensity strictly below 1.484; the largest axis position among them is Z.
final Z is 4517.12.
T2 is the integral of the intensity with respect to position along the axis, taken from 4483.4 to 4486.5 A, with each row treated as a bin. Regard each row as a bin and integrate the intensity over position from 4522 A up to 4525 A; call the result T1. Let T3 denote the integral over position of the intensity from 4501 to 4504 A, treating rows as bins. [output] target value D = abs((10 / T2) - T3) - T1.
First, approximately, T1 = 87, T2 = 95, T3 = 88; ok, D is 0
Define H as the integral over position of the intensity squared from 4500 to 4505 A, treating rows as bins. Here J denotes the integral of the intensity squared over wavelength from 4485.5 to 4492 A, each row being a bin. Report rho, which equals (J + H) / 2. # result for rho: 5168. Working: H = 4596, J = 5739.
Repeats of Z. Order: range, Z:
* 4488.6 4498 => 4496.36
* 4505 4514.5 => 4511.92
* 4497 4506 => 4503.62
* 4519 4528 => 4527.53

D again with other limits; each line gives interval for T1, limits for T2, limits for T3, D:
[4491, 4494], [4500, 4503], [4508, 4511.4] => 19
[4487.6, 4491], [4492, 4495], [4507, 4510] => -6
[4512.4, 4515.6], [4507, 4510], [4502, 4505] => -7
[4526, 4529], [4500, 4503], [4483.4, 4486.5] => 9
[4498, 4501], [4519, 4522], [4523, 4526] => 1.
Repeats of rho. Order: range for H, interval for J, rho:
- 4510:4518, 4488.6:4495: 6282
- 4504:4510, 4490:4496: 5298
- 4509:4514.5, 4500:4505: 4955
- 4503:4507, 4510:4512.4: 3053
